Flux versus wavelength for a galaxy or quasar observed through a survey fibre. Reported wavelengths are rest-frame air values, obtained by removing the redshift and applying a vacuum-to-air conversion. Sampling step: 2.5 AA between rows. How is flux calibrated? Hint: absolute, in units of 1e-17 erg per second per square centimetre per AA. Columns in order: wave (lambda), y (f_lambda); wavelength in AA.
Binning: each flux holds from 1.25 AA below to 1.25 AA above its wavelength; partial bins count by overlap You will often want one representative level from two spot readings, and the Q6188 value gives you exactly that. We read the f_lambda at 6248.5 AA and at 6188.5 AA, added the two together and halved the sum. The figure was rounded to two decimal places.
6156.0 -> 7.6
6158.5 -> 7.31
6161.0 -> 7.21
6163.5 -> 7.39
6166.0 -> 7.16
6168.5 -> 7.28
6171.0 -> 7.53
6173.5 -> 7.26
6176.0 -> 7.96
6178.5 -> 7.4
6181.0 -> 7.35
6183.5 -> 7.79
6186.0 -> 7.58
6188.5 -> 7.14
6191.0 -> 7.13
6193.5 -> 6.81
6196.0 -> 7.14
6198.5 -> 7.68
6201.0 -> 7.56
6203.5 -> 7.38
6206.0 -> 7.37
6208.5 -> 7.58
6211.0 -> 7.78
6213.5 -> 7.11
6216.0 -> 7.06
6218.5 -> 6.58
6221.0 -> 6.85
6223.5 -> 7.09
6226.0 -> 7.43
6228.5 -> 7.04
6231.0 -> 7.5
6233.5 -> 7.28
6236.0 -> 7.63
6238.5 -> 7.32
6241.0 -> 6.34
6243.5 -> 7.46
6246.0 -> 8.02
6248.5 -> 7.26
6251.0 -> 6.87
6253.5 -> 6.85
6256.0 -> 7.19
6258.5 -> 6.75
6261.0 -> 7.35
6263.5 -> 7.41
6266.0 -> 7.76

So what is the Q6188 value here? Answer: 7.20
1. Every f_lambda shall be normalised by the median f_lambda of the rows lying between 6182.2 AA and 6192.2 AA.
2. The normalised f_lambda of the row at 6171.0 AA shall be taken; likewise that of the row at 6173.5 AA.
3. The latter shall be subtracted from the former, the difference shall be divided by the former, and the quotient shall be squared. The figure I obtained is 0.0013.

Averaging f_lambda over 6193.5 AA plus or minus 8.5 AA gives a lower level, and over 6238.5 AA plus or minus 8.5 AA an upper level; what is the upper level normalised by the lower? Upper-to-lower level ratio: 1.01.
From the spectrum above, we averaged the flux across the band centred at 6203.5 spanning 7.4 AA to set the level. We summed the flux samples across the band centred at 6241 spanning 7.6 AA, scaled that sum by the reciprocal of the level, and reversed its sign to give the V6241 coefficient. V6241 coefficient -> -2.84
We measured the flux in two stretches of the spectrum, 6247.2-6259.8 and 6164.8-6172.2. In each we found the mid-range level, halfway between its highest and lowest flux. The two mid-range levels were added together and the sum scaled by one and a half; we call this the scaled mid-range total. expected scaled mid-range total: 21.5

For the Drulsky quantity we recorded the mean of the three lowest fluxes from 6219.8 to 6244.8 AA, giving 6.74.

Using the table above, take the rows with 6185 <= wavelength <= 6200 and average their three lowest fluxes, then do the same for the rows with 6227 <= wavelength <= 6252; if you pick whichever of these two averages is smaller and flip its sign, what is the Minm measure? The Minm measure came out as -6.75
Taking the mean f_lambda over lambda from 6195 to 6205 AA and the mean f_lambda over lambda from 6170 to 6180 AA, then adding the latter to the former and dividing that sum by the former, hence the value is 2.01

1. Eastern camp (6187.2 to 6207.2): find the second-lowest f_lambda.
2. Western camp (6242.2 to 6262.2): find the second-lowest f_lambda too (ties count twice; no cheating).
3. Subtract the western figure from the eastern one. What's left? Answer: 0.28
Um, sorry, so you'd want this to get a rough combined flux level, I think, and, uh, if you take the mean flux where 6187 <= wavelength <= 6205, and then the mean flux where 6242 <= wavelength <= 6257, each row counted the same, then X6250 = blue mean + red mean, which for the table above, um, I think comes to 14.5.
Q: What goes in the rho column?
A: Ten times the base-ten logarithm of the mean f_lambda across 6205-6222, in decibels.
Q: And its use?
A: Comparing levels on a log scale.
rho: 8.57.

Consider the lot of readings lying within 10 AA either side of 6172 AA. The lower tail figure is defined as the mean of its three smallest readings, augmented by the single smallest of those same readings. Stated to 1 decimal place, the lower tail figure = 14.4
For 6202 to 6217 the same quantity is 14.2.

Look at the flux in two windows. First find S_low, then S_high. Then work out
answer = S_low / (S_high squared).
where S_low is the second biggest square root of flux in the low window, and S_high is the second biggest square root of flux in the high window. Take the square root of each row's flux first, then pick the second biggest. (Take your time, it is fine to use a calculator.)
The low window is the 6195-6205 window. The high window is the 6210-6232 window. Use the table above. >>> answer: 0.3666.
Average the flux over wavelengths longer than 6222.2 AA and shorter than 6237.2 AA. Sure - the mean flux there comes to 7.3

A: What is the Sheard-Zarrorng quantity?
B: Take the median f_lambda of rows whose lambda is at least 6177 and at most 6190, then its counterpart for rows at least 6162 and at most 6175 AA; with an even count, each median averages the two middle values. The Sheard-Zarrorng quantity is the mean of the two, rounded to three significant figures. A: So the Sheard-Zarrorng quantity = 7.34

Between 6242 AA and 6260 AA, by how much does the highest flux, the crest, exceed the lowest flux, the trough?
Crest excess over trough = 1.3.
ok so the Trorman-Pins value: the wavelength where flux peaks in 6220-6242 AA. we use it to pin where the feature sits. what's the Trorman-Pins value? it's 6236.0 AA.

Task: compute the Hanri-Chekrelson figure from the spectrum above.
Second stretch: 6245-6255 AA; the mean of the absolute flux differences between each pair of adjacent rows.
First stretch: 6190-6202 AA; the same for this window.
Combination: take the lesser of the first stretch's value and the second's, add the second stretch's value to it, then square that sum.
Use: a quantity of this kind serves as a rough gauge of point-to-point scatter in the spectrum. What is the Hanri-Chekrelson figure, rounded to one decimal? 0.5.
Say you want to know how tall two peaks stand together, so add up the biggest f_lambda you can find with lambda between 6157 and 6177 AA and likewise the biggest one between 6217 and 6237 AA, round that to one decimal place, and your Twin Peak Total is 15.6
